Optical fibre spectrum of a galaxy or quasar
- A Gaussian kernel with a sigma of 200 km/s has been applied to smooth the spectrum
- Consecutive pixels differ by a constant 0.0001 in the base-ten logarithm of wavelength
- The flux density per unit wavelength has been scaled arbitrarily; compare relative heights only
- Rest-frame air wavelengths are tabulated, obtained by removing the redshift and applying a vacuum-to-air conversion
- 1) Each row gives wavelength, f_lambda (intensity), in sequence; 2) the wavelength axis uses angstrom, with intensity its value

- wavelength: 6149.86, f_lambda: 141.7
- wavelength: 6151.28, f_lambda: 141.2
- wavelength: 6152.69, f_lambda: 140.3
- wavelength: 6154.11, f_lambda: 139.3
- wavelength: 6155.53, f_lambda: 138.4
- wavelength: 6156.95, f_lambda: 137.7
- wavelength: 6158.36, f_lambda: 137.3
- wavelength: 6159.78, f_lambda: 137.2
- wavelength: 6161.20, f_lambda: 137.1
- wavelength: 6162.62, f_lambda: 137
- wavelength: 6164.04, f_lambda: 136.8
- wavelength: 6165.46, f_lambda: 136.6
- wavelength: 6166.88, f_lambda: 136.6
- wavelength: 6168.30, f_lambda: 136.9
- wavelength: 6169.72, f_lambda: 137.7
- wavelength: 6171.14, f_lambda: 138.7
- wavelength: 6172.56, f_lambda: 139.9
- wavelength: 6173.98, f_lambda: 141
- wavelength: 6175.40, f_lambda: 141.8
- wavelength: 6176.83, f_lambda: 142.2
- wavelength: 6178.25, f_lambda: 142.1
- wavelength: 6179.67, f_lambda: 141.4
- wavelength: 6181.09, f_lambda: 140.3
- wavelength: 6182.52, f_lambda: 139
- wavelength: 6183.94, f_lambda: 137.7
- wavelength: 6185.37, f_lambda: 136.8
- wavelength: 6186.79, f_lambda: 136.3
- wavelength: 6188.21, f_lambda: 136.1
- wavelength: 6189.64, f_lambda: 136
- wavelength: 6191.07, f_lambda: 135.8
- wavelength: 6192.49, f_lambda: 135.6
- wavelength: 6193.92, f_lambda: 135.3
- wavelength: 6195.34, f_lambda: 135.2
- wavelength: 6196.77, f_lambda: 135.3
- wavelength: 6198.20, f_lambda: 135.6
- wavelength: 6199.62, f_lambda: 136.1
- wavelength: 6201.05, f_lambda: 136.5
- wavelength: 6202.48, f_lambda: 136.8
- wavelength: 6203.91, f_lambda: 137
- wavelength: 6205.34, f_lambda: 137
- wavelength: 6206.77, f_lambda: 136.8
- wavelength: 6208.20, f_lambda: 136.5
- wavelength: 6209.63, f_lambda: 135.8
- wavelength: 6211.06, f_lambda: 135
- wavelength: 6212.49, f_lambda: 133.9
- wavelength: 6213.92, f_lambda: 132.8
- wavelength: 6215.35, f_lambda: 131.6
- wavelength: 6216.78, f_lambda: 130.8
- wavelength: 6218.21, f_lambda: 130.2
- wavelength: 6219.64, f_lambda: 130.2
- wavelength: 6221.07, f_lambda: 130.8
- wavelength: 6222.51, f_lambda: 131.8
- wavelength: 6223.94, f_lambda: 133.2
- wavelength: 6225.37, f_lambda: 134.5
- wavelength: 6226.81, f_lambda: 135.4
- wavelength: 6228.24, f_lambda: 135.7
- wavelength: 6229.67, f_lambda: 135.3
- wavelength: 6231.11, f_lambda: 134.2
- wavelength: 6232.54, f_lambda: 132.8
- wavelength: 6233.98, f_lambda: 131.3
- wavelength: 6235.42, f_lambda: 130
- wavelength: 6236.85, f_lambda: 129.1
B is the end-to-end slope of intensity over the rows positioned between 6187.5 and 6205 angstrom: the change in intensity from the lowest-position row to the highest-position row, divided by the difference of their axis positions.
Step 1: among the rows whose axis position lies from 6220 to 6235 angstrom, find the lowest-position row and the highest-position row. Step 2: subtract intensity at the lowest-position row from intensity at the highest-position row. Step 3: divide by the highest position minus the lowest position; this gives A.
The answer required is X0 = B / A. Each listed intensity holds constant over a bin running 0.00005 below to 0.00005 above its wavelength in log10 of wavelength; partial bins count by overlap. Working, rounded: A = 0.04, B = 0.06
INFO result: 1.5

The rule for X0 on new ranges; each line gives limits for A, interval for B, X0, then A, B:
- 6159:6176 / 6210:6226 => -0.1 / 0.29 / -0.03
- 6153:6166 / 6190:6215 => 0.6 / -0.24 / -0.13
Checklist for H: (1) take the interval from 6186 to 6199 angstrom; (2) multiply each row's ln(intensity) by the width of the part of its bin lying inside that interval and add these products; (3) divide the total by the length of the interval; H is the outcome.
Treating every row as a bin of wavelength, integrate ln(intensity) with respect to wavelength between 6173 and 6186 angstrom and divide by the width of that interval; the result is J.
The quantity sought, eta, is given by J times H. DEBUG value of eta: 24.3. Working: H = 4.91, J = 4.942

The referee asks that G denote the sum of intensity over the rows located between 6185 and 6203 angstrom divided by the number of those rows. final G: 136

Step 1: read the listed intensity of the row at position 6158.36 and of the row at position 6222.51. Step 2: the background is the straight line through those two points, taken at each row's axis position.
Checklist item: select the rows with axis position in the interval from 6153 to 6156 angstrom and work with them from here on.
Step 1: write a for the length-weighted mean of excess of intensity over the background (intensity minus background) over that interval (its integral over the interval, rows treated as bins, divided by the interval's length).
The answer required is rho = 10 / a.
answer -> 7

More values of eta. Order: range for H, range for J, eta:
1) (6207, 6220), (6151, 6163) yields 24.1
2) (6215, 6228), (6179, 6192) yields 24.1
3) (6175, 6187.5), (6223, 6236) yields 24.2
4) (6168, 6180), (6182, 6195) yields 24.3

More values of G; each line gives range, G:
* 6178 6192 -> 138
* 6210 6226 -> 132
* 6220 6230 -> 134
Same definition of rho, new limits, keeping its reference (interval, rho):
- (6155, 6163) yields 49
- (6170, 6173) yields 4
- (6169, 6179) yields 2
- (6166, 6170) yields 20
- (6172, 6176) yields 2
